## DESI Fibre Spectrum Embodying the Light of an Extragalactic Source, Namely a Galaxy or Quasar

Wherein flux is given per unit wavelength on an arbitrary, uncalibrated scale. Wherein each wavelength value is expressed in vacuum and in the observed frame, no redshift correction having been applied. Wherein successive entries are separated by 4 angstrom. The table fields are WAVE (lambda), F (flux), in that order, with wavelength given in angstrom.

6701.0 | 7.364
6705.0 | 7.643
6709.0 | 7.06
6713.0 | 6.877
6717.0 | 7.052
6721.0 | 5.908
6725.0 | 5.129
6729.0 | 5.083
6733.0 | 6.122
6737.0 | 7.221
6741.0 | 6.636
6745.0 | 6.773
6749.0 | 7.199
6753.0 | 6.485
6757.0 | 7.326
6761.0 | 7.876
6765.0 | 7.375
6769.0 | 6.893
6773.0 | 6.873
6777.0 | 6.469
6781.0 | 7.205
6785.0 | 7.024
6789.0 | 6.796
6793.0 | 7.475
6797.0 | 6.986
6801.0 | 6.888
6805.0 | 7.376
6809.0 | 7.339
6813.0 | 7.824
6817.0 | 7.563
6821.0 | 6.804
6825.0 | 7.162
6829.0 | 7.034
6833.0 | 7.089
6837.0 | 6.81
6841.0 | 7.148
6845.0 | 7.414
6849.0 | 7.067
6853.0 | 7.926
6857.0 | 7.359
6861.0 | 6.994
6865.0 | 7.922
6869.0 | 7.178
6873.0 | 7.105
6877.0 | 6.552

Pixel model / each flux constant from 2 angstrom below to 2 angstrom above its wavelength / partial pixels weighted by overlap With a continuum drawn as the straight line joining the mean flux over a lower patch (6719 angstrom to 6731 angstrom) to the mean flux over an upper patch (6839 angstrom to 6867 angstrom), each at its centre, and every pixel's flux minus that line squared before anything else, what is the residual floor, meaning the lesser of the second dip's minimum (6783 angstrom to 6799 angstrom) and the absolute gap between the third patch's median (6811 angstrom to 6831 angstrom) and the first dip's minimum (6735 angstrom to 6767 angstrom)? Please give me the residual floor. 0.17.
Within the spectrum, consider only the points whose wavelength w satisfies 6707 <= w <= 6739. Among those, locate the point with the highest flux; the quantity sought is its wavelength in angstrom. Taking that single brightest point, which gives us 6737.0 angstrom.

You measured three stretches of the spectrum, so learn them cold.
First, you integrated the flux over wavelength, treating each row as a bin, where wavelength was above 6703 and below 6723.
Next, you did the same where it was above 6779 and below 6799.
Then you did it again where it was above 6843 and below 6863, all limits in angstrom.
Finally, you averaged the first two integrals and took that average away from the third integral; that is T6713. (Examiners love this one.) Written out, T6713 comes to 7.0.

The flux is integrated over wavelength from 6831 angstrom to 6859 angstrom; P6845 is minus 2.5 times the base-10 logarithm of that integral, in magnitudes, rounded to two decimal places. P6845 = -5.77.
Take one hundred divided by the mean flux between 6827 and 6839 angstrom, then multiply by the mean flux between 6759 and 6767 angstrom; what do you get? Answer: 109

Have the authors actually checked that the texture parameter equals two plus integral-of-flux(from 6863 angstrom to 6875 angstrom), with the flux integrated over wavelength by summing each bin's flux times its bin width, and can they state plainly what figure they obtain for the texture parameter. 91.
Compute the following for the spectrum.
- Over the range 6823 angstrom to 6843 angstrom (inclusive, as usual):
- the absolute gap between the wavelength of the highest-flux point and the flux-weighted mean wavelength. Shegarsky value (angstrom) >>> 8.0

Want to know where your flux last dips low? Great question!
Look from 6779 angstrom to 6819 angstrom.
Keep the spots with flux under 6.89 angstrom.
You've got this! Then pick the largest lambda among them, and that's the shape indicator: 6801.0 angstrom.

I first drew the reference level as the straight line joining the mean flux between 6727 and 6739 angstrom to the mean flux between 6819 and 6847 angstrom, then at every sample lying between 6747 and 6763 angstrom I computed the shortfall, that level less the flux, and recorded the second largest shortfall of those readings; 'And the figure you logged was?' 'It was -0.91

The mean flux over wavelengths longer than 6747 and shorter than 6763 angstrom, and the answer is 7.22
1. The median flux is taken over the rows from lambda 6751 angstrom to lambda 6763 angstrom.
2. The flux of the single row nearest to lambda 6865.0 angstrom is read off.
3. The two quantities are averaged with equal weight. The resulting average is 7.6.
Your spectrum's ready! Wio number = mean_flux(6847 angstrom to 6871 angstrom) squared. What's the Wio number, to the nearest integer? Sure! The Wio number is 55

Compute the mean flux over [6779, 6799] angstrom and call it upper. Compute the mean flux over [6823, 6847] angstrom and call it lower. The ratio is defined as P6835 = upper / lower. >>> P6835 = 1.00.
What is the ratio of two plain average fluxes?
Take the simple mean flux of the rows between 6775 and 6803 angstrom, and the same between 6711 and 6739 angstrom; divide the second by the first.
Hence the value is 0.89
